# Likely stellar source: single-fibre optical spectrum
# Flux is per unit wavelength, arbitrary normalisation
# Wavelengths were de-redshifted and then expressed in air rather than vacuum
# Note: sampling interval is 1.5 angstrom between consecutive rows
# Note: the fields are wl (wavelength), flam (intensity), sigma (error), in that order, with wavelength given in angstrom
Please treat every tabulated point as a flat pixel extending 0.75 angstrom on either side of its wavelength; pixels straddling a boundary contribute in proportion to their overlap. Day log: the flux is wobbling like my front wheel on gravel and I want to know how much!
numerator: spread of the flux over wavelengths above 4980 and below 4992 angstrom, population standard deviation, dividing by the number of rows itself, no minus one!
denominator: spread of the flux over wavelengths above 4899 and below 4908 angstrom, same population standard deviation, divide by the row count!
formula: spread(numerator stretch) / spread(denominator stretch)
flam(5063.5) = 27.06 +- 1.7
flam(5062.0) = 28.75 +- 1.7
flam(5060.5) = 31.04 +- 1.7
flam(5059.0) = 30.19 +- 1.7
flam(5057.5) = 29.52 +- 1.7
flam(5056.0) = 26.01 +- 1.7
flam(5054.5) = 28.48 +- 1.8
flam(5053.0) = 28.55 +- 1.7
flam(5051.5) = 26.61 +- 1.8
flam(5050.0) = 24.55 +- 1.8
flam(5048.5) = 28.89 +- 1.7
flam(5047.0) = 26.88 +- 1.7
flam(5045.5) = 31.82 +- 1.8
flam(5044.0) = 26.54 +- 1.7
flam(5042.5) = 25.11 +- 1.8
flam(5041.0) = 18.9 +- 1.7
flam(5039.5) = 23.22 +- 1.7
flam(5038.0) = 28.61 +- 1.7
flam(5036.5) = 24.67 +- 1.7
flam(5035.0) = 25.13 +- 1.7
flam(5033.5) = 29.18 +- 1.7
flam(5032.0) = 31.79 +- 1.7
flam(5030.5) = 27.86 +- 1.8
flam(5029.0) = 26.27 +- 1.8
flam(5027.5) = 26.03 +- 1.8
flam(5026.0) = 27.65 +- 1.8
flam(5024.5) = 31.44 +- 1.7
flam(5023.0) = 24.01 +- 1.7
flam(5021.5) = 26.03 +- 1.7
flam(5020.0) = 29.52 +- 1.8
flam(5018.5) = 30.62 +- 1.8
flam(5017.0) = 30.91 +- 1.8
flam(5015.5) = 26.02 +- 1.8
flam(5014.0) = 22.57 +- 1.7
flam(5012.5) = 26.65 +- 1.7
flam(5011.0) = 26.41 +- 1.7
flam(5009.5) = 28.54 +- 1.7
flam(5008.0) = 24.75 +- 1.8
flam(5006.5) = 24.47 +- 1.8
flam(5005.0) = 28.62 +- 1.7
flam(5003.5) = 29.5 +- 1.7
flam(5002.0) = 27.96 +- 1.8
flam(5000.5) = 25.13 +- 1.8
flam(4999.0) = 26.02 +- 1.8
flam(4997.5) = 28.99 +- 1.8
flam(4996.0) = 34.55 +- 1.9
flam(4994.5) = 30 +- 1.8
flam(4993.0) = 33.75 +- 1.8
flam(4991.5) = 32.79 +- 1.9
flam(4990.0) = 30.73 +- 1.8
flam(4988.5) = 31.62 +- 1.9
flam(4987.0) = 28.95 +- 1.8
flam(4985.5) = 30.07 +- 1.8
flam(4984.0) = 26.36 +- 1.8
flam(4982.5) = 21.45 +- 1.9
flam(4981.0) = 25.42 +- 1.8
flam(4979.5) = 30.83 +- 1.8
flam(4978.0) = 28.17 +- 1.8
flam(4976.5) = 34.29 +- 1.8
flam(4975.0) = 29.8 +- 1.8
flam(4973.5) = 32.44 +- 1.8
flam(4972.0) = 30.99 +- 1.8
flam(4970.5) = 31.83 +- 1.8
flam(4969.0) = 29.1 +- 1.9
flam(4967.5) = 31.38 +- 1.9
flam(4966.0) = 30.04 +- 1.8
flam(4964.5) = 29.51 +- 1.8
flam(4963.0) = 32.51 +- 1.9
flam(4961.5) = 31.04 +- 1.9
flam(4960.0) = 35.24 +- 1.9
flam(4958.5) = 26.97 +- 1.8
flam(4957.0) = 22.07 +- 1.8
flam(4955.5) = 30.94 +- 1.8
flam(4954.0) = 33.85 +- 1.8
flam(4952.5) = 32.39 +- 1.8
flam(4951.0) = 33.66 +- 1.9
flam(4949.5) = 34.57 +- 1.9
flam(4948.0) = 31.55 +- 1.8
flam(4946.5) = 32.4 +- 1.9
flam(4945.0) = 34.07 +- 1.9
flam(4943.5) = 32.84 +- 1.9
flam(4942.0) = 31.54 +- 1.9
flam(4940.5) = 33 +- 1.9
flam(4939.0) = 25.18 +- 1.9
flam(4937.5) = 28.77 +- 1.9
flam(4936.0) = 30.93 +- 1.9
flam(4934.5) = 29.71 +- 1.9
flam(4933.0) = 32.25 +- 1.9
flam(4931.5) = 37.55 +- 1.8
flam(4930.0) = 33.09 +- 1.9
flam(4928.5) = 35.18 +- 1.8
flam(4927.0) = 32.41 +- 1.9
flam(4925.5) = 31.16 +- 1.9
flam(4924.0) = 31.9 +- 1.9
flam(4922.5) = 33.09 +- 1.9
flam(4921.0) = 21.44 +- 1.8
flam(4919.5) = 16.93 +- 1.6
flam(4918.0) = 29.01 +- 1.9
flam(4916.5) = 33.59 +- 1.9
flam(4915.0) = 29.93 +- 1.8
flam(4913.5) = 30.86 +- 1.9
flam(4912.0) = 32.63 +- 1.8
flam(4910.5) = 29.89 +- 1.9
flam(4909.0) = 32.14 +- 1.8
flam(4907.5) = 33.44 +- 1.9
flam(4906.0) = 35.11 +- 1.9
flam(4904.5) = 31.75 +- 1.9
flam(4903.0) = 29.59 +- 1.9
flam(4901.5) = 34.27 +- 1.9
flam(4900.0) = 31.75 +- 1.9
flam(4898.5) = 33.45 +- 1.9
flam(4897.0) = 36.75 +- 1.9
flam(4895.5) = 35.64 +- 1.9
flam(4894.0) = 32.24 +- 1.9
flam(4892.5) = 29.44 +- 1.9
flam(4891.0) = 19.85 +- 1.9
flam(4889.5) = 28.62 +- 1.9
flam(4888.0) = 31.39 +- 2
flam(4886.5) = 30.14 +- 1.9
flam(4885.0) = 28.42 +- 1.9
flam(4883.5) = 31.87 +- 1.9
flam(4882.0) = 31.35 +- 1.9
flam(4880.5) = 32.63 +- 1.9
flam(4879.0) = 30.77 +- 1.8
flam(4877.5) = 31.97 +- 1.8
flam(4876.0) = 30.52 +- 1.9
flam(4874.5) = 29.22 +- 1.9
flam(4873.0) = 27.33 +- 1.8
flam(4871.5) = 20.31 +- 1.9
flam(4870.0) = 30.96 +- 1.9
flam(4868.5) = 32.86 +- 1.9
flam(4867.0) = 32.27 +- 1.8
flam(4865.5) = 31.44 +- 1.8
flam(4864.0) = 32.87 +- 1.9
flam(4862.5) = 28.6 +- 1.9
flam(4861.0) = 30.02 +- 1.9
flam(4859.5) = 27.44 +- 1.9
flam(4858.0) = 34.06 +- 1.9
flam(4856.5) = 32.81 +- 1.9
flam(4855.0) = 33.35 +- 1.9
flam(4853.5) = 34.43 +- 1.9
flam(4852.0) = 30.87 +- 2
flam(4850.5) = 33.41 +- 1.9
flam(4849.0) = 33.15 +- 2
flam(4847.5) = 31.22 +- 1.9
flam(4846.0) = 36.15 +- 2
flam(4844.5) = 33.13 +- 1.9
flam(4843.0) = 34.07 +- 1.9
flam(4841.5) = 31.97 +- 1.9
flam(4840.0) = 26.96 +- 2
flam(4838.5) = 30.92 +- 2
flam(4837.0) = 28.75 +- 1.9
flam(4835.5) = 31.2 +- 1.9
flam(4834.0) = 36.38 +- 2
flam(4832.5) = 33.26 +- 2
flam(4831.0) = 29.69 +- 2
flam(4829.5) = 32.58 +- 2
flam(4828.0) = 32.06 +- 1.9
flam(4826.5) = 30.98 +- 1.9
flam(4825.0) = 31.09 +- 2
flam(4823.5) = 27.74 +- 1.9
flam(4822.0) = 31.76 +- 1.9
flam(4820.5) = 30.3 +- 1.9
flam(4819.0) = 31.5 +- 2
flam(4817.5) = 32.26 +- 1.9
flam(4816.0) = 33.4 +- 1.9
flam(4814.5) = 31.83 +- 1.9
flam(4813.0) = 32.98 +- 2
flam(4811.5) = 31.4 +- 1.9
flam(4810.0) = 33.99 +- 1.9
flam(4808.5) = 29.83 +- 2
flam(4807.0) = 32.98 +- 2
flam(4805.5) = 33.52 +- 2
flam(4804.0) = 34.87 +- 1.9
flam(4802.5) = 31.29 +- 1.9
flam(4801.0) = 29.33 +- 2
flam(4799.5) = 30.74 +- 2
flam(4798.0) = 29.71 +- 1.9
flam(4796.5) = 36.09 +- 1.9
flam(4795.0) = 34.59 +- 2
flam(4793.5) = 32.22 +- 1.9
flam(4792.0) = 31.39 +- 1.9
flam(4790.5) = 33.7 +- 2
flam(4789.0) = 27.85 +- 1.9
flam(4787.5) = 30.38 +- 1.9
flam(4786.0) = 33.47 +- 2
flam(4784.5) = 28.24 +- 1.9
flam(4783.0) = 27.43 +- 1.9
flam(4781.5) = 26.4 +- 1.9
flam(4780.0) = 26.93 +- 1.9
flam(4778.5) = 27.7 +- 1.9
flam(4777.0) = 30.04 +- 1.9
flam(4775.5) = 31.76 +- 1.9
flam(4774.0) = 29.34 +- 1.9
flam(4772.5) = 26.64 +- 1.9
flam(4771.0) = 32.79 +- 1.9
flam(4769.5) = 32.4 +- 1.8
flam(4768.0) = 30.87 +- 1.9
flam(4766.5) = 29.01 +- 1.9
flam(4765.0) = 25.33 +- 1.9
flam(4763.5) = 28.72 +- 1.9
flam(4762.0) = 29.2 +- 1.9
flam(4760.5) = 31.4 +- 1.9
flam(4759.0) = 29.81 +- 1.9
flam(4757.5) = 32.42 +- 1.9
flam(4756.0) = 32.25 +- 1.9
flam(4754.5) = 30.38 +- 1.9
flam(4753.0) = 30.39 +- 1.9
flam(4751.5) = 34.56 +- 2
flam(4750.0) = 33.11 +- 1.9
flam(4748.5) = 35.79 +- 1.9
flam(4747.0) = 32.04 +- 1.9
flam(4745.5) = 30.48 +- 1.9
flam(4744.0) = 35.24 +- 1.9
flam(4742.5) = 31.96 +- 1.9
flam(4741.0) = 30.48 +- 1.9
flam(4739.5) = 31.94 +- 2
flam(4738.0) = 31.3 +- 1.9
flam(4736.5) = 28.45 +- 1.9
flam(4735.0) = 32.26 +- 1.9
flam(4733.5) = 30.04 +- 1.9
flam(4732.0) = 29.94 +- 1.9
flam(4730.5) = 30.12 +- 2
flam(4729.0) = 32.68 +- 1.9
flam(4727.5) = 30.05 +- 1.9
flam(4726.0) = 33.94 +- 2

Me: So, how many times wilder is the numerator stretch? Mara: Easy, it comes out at 1.9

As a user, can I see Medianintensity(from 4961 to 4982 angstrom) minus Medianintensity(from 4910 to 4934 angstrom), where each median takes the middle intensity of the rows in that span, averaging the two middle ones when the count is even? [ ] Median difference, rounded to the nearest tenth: -1.2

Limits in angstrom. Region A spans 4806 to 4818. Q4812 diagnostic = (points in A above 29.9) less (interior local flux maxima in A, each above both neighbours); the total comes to 4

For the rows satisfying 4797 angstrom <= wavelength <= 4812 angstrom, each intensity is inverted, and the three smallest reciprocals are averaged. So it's 0.0293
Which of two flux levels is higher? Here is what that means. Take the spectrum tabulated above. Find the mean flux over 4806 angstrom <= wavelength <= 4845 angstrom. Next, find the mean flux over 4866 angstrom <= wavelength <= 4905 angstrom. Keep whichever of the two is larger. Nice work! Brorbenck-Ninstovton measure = 31.7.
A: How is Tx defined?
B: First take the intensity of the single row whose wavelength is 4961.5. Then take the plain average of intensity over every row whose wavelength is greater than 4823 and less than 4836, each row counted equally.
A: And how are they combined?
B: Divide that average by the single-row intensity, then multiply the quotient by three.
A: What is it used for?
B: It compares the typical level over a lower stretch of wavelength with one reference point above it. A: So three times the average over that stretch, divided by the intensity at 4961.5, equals 3.1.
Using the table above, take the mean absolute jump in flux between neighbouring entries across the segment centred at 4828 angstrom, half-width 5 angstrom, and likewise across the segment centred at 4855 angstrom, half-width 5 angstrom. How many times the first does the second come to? 1.4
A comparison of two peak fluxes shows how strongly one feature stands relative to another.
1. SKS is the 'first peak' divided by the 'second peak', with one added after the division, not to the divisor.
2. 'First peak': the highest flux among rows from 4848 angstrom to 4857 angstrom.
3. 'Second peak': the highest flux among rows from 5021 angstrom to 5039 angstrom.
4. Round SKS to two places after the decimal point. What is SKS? 2.08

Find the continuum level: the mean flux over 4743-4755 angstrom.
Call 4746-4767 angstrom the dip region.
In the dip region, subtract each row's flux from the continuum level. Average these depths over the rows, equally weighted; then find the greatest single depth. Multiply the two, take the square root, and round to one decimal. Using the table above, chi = 3.6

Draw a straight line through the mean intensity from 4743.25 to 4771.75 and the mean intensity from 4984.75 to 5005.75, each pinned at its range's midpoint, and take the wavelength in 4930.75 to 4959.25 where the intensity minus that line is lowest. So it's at 4957.0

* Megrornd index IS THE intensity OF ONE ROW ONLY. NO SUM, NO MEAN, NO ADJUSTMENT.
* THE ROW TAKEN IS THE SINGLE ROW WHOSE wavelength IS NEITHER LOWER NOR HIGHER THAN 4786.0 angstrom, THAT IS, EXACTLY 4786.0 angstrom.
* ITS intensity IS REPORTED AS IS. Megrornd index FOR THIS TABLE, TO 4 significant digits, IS 33.47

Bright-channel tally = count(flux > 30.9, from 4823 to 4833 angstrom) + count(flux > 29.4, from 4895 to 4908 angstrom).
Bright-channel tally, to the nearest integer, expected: 14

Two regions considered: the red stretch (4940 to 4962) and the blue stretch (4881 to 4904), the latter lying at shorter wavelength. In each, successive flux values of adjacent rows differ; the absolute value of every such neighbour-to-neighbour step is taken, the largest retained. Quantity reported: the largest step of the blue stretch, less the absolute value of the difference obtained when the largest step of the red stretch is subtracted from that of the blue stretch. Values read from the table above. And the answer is 9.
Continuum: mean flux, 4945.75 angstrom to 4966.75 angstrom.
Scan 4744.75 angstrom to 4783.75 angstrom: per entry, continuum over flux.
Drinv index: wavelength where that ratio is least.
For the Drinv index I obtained 4748.5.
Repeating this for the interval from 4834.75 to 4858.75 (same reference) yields 4846.0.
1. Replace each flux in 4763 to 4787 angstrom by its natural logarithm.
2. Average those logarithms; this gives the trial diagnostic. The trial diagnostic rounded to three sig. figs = 3.37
